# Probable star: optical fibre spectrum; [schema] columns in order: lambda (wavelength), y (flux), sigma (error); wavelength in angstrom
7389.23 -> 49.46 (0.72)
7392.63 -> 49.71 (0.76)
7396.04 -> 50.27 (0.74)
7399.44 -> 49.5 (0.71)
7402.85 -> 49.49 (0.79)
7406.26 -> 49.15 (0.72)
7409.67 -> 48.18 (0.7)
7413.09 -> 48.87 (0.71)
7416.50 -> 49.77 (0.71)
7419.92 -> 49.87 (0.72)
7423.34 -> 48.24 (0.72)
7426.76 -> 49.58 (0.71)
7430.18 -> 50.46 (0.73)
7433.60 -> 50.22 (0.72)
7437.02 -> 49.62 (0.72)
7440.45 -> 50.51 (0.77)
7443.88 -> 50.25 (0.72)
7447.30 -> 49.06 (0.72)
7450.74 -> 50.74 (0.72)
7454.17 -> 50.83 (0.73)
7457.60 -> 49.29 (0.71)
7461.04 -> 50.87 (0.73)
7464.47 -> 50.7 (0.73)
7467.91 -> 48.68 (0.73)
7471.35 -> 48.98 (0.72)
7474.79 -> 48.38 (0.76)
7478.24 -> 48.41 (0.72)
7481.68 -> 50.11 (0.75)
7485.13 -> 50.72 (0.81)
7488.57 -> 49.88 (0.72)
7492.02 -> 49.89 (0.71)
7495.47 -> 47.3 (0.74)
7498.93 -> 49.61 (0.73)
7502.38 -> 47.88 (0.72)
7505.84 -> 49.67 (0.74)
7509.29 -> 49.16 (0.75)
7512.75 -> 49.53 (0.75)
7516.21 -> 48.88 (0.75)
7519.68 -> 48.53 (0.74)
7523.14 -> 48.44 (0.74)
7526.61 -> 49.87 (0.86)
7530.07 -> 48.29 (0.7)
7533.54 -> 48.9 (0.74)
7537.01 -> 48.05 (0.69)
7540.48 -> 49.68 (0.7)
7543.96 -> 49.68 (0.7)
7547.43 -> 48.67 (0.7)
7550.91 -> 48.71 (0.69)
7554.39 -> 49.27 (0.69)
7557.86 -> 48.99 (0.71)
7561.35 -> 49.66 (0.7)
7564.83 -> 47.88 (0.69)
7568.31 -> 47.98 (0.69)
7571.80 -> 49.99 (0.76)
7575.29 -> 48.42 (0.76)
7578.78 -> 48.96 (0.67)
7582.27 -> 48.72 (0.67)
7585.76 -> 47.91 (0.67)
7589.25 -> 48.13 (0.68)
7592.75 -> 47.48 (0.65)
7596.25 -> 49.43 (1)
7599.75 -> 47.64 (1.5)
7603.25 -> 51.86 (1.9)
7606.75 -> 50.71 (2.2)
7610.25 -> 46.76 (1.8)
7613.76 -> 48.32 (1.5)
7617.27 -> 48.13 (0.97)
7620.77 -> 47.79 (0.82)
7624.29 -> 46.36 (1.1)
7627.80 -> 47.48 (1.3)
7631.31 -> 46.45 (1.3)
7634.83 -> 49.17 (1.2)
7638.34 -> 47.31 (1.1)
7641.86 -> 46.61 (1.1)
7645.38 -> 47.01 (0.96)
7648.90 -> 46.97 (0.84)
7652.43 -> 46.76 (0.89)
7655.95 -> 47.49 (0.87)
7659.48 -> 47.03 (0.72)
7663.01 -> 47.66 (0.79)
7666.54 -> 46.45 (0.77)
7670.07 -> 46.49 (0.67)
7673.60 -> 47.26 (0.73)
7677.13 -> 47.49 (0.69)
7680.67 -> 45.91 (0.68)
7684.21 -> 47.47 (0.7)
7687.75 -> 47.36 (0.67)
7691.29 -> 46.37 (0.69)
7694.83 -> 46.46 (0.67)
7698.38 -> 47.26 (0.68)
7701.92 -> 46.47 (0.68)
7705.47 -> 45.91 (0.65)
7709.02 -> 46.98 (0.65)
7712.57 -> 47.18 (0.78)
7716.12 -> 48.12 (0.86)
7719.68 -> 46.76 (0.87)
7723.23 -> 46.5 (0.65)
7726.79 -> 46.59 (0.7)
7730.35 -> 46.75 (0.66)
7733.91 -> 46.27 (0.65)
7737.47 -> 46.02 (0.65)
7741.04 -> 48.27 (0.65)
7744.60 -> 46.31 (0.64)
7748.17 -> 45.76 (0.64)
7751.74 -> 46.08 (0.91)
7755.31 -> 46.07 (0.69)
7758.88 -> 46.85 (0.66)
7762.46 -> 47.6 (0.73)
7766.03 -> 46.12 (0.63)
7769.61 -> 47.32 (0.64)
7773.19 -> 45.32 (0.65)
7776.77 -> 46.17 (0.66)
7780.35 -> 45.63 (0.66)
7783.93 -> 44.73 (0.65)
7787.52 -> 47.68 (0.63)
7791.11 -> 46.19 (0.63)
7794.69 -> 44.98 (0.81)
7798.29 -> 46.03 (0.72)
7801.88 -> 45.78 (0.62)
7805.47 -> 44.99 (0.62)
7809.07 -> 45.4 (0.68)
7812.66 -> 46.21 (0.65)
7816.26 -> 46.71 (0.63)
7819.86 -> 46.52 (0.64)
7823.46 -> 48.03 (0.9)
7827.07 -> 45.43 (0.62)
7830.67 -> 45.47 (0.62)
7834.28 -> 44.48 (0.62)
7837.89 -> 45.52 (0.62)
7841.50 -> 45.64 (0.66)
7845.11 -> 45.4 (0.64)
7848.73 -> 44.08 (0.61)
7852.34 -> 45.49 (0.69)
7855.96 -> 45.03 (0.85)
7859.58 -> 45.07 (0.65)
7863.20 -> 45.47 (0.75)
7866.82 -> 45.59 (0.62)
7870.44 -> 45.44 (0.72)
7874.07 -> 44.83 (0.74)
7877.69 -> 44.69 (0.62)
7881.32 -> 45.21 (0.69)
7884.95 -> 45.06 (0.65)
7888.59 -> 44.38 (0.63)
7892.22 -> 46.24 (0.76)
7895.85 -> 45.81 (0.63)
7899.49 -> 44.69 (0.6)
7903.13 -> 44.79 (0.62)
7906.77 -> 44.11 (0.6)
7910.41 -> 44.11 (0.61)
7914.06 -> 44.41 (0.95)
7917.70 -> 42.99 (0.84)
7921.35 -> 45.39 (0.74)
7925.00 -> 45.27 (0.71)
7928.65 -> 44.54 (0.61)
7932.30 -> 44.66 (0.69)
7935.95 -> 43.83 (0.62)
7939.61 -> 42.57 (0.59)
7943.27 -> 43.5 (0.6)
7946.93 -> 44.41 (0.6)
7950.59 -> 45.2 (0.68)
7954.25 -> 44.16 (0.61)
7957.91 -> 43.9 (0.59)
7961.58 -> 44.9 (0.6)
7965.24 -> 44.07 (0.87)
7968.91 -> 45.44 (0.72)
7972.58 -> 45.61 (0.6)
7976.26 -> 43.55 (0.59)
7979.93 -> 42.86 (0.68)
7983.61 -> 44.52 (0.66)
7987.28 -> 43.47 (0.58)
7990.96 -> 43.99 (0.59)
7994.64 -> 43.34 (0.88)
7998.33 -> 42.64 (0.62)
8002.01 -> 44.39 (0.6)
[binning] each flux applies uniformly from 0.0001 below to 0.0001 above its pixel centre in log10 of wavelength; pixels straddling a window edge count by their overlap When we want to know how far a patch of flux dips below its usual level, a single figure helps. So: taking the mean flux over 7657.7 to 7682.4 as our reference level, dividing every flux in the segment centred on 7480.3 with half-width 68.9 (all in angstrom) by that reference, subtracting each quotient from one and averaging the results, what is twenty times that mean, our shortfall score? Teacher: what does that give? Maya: -1.1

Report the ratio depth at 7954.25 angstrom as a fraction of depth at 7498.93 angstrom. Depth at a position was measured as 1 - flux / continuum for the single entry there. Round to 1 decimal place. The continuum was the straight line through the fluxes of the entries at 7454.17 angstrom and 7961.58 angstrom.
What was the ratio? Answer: 1.3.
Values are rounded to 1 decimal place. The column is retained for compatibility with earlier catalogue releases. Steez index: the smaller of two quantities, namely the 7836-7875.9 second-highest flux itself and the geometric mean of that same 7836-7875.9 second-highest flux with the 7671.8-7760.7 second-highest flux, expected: 45.6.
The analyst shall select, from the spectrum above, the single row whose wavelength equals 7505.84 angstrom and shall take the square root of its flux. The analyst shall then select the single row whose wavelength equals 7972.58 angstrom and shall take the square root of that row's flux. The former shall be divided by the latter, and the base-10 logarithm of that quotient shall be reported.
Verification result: 0.019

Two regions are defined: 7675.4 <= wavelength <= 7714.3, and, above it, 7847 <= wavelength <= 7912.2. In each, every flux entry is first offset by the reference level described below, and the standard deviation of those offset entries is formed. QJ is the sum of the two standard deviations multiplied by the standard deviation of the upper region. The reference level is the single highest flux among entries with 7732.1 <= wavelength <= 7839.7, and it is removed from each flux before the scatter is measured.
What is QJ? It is 0.7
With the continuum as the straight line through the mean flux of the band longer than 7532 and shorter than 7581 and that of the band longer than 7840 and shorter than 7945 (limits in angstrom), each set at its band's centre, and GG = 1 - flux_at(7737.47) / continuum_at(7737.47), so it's 0.0141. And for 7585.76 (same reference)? 0.0132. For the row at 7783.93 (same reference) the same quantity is 0.0298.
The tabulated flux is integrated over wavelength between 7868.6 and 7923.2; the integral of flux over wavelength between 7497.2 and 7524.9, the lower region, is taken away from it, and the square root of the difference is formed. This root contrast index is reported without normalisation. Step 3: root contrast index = 33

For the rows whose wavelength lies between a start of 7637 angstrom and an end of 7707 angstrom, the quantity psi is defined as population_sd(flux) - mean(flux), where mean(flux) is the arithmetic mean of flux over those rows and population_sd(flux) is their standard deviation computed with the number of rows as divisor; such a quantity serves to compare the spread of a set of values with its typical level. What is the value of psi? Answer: -46.4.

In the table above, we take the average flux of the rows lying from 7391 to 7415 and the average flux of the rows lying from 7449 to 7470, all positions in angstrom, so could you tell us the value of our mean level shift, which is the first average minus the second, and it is -1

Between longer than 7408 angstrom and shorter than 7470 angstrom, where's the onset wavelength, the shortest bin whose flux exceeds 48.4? 7413.09 angstrom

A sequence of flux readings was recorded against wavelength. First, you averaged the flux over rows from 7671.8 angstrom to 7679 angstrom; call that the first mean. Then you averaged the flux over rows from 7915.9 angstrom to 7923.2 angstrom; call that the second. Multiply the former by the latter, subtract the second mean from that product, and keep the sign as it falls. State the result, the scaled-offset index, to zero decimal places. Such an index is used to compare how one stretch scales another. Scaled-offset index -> 2049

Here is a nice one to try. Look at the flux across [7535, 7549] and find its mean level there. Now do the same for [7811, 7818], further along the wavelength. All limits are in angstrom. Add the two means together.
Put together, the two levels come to 95.5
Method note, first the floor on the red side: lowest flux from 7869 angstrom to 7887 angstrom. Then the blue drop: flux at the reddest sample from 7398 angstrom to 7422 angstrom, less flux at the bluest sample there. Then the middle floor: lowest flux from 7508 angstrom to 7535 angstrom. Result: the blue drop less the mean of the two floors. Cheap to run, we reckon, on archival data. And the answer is -46.1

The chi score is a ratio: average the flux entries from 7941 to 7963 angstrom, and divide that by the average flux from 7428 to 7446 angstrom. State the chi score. 0.88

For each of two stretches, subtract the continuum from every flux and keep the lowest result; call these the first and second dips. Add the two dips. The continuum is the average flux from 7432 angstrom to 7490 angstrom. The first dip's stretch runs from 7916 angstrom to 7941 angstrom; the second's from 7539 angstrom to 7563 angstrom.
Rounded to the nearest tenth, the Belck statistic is -8.4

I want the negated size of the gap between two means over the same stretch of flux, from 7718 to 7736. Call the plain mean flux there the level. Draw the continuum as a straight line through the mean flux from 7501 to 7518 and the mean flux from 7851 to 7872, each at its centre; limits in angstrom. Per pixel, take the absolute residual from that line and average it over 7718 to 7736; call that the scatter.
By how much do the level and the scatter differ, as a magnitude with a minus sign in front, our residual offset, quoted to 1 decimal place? -46.4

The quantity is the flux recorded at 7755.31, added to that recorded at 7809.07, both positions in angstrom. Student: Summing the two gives 91.5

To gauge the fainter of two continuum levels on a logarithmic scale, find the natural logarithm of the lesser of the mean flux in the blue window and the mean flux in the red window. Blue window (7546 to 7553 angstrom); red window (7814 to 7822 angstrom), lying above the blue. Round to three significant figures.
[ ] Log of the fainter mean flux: 3.84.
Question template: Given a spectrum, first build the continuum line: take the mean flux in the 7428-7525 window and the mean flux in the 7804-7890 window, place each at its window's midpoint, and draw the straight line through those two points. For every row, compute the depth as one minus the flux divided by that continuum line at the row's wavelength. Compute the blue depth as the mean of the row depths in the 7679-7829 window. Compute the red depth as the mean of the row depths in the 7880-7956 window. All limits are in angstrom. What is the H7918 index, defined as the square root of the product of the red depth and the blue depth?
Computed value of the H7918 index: 0.0007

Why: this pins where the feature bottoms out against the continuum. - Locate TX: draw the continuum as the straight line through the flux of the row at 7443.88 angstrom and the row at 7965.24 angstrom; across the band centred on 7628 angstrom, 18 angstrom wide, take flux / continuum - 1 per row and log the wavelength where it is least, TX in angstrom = 7624.29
